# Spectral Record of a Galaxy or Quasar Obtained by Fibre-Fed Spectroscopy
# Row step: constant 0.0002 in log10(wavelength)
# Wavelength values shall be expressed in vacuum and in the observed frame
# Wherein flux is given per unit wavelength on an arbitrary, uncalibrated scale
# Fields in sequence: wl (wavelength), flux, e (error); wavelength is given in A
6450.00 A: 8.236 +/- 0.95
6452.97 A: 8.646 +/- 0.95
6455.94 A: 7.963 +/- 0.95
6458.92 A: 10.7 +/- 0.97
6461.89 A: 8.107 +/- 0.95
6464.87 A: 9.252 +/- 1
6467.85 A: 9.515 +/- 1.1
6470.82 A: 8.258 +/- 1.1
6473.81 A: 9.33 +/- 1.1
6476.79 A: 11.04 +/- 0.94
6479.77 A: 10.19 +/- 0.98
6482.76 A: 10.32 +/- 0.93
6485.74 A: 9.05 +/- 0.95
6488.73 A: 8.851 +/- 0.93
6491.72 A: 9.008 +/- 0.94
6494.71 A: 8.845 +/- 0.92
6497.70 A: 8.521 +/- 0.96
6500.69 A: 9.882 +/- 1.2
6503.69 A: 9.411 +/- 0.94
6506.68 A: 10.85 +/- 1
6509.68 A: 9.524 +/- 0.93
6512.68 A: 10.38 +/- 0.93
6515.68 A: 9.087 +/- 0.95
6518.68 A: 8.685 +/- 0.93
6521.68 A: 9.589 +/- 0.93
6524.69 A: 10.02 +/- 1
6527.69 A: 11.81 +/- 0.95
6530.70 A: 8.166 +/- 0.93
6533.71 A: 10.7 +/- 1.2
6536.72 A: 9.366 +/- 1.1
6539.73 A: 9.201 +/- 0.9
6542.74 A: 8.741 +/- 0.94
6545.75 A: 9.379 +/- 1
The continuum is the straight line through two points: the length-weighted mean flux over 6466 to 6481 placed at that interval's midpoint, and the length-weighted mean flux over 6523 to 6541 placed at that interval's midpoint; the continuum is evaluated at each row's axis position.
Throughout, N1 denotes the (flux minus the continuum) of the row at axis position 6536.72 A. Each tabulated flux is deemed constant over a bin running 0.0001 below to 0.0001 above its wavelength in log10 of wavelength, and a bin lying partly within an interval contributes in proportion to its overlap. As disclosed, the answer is -0.5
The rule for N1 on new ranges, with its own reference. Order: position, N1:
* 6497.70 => -1.2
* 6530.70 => -1.7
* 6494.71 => -0.9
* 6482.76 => 0.6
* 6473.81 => -0.3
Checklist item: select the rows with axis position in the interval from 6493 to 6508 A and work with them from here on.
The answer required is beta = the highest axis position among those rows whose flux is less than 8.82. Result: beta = 6497.70 A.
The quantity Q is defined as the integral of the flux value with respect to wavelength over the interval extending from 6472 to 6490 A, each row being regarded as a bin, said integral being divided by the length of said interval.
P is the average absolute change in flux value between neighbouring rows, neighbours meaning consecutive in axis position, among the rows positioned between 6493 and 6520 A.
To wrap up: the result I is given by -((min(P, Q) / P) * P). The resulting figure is -0.9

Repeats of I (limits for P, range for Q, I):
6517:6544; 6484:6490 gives -1.4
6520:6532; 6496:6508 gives -2.0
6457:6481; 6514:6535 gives -1.3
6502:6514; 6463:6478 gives -1.2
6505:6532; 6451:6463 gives -1.3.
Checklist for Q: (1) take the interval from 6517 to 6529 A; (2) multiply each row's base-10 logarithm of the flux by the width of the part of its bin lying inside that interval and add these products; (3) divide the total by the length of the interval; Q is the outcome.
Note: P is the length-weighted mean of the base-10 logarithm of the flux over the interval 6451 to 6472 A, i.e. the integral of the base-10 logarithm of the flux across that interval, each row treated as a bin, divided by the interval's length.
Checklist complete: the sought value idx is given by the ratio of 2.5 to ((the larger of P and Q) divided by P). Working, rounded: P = 0.948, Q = 1.00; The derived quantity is 2.38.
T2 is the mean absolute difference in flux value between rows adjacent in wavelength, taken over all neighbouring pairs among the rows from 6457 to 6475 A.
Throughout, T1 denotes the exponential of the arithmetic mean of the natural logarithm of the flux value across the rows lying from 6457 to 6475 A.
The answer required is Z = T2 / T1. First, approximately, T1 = 9.15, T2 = 1.3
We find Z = 0.14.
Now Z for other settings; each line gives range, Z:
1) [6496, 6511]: 0.12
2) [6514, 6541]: 0.15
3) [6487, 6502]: 0.06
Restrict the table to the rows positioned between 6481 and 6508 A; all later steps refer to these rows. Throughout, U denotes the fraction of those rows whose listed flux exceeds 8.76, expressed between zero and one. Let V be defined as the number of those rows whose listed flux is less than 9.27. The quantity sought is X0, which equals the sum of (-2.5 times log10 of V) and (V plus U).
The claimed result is 4.1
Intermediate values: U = 0.89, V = 5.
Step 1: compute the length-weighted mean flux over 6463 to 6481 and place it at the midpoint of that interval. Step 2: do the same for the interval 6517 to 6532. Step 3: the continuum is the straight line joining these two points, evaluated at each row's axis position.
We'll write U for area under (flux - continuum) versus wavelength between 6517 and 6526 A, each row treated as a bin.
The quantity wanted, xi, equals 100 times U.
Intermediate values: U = -2.2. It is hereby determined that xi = -224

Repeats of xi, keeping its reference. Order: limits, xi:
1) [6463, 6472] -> -497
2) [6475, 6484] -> 818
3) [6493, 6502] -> -492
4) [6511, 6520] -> -223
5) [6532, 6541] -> 37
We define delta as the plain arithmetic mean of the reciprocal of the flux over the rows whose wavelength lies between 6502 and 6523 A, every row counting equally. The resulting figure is 0.104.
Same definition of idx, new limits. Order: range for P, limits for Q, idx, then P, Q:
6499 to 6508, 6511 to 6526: 2.50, 0.999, 0.98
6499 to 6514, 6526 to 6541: 2.50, 0.999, 0.99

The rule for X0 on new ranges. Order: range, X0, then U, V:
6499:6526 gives 2.1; 0.89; 2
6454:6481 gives 3.2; 0.67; 4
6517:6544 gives 3.2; 0.67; 4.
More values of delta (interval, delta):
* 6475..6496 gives 0.105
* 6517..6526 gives 0.106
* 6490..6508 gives 0.107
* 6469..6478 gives 0.106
